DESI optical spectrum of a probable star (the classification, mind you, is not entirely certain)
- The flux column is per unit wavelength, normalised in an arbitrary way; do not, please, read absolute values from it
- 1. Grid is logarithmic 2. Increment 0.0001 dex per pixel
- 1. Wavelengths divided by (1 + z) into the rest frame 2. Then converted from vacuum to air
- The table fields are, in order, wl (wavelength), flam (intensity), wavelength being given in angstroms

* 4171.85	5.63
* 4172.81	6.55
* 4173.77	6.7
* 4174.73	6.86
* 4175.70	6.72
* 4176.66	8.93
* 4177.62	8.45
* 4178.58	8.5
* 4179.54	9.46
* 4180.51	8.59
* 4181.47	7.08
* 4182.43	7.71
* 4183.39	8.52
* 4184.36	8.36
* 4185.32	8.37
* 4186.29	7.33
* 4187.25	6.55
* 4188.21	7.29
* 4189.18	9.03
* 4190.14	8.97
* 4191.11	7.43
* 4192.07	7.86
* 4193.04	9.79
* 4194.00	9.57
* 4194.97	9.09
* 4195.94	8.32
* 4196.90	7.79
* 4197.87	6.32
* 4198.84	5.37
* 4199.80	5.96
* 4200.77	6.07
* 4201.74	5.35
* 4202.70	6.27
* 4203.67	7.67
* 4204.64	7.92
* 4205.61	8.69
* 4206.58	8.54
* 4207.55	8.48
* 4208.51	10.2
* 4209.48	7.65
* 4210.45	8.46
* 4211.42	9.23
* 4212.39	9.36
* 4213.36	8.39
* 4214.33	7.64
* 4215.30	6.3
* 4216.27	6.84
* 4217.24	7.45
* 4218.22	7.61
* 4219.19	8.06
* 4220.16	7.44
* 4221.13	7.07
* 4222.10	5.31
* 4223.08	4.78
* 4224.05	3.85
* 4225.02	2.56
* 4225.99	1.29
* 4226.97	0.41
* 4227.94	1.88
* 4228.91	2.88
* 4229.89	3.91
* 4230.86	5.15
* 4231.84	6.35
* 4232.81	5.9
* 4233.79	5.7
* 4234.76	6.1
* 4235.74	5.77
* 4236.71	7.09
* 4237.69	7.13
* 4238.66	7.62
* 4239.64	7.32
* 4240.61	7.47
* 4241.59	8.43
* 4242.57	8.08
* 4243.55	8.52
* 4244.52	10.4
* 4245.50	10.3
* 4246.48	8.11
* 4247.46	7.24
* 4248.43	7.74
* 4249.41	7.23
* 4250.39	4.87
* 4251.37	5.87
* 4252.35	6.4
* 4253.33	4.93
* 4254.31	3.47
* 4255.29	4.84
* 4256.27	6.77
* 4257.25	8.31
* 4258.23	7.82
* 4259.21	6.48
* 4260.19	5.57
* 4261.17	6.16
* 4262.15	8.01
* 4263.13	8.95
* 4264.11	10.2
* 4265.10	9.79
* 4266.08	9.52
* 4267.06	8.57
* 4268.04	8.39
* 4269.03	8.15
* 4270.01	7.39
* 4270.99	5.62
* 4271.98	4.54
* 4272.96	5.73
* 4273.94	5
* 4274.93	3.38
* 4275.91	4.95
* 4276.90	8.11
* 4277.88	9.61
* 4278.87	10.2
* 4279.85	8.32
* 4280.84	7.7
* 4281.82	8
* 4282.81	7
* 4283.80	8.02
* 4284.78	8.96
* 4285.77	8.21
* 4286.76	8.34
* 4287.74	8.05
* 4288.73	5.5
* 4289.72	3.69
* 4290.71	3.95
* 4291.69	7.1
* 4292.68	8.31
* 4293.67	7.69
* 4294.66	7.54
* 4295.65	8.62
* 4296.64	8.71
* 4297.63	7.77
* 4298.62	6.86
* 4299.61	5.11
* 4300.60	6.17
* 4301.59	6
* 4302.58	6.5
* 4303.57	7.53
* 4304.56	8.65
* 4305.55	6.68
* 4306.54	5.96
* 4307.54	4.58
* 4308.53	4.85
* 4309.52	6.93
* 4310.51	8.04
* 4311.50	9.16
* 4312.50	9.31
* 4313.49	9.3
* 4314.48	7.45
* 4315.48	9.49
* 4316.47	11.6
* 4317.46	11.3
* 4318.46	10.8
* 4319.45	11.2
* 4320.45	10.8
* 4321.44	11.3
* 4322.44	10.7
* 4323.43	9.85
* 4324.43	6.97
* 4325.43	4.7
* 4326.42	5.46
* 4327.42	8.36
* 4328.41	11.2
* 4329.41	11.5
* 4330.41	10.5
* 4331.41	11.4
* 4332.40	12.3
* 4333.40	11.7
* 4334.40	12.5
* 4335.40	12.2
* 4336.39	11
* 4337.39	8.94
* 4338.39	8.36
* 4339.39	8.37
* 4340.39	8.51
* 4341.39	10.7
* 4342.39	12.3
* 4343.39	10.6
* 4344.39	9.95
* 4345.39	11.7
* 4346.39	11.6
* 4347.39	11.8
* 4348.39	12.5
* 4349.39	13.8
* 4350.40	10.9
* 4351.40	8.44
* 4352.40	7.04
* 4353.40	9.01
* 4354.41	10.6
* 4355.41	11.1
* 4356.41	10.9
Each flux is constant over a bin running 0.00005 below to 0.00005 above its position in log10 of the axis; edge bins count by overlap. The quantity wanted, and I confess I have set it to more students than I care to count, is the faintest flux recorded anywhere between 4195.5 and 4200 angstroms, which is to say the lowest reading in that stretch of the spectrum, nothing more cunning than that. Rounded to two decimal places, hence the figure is 5.37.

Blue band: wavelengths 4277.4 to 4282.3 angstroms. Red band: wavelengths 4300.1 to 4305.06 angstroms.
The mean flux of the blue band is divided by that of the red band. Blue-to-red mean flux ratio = 1.26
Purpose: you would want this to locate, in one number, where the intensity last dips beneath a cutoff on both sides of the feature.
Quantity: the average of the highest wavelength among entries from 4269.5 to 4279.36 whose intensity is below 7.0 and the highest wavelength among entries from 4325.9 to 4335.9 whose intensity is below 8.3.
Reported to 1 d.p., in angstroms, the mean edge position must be 4301.2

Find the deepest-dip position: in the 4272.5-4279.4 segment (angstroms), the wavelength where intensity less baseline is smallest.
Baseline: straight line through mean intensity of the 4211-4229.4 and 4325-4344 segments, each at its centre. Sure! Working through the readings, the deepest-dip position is 4274.93 angstroms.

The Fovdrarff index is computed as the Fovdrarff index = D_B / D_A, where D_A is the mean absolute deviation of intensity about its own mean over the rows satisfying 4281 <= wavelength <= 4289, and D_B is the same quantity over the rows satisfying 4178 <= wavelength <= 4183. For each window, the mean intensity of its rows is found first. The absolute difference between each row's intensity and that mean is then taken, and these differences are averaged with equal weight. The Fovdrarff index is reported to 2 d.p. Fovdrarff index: 0.93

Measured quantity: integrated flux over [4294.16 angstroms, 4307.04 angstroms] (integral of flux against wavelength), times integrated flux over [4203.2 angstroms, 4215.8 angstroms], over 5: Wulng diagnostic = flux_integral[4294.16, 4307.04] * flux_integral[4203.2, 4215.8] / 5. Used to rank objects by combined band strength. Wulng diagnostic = 1919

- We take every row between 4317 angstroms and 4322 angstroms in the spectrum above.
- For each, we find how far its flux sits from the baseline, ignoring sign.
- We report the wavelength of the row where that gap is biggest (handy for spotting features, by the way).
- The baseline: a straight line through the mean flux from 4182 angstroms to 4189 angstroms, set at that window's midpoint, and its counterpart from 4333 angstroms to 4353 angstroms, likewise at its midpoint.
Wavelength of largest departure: 4317.46 angstroms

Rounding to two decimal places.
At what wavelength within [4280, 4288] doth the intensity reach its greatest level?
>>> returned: 4284.78 angstroms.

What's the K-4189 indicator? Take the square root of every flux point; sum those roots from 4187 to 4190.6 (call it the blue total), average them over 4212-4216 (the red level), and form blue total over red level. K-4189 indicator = 4.0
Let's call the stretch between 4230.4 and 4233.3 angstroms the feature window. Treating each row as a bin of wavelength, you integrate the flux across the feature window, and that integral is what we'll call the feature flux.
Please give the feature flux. 17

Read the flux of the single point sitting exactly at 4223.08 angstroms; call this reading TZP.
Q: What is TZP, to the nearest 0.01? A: 4.78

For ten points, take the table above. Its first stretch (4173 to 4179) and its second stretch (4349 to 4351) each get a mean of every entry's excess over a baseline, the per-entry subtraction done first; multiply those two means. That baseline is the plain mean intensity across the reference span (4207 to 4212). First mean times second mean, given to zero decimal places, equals -4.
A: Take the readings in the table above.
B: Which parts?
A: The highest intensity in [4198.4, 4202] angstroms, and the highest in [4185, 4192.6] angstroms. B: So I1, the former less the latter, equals -3.0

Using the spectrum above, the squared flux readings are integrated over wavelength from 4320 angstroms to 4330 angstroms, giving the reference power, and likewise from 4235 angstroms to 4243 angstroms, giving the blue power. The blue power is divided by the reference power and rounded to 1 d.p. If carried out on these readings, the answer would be 0.5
